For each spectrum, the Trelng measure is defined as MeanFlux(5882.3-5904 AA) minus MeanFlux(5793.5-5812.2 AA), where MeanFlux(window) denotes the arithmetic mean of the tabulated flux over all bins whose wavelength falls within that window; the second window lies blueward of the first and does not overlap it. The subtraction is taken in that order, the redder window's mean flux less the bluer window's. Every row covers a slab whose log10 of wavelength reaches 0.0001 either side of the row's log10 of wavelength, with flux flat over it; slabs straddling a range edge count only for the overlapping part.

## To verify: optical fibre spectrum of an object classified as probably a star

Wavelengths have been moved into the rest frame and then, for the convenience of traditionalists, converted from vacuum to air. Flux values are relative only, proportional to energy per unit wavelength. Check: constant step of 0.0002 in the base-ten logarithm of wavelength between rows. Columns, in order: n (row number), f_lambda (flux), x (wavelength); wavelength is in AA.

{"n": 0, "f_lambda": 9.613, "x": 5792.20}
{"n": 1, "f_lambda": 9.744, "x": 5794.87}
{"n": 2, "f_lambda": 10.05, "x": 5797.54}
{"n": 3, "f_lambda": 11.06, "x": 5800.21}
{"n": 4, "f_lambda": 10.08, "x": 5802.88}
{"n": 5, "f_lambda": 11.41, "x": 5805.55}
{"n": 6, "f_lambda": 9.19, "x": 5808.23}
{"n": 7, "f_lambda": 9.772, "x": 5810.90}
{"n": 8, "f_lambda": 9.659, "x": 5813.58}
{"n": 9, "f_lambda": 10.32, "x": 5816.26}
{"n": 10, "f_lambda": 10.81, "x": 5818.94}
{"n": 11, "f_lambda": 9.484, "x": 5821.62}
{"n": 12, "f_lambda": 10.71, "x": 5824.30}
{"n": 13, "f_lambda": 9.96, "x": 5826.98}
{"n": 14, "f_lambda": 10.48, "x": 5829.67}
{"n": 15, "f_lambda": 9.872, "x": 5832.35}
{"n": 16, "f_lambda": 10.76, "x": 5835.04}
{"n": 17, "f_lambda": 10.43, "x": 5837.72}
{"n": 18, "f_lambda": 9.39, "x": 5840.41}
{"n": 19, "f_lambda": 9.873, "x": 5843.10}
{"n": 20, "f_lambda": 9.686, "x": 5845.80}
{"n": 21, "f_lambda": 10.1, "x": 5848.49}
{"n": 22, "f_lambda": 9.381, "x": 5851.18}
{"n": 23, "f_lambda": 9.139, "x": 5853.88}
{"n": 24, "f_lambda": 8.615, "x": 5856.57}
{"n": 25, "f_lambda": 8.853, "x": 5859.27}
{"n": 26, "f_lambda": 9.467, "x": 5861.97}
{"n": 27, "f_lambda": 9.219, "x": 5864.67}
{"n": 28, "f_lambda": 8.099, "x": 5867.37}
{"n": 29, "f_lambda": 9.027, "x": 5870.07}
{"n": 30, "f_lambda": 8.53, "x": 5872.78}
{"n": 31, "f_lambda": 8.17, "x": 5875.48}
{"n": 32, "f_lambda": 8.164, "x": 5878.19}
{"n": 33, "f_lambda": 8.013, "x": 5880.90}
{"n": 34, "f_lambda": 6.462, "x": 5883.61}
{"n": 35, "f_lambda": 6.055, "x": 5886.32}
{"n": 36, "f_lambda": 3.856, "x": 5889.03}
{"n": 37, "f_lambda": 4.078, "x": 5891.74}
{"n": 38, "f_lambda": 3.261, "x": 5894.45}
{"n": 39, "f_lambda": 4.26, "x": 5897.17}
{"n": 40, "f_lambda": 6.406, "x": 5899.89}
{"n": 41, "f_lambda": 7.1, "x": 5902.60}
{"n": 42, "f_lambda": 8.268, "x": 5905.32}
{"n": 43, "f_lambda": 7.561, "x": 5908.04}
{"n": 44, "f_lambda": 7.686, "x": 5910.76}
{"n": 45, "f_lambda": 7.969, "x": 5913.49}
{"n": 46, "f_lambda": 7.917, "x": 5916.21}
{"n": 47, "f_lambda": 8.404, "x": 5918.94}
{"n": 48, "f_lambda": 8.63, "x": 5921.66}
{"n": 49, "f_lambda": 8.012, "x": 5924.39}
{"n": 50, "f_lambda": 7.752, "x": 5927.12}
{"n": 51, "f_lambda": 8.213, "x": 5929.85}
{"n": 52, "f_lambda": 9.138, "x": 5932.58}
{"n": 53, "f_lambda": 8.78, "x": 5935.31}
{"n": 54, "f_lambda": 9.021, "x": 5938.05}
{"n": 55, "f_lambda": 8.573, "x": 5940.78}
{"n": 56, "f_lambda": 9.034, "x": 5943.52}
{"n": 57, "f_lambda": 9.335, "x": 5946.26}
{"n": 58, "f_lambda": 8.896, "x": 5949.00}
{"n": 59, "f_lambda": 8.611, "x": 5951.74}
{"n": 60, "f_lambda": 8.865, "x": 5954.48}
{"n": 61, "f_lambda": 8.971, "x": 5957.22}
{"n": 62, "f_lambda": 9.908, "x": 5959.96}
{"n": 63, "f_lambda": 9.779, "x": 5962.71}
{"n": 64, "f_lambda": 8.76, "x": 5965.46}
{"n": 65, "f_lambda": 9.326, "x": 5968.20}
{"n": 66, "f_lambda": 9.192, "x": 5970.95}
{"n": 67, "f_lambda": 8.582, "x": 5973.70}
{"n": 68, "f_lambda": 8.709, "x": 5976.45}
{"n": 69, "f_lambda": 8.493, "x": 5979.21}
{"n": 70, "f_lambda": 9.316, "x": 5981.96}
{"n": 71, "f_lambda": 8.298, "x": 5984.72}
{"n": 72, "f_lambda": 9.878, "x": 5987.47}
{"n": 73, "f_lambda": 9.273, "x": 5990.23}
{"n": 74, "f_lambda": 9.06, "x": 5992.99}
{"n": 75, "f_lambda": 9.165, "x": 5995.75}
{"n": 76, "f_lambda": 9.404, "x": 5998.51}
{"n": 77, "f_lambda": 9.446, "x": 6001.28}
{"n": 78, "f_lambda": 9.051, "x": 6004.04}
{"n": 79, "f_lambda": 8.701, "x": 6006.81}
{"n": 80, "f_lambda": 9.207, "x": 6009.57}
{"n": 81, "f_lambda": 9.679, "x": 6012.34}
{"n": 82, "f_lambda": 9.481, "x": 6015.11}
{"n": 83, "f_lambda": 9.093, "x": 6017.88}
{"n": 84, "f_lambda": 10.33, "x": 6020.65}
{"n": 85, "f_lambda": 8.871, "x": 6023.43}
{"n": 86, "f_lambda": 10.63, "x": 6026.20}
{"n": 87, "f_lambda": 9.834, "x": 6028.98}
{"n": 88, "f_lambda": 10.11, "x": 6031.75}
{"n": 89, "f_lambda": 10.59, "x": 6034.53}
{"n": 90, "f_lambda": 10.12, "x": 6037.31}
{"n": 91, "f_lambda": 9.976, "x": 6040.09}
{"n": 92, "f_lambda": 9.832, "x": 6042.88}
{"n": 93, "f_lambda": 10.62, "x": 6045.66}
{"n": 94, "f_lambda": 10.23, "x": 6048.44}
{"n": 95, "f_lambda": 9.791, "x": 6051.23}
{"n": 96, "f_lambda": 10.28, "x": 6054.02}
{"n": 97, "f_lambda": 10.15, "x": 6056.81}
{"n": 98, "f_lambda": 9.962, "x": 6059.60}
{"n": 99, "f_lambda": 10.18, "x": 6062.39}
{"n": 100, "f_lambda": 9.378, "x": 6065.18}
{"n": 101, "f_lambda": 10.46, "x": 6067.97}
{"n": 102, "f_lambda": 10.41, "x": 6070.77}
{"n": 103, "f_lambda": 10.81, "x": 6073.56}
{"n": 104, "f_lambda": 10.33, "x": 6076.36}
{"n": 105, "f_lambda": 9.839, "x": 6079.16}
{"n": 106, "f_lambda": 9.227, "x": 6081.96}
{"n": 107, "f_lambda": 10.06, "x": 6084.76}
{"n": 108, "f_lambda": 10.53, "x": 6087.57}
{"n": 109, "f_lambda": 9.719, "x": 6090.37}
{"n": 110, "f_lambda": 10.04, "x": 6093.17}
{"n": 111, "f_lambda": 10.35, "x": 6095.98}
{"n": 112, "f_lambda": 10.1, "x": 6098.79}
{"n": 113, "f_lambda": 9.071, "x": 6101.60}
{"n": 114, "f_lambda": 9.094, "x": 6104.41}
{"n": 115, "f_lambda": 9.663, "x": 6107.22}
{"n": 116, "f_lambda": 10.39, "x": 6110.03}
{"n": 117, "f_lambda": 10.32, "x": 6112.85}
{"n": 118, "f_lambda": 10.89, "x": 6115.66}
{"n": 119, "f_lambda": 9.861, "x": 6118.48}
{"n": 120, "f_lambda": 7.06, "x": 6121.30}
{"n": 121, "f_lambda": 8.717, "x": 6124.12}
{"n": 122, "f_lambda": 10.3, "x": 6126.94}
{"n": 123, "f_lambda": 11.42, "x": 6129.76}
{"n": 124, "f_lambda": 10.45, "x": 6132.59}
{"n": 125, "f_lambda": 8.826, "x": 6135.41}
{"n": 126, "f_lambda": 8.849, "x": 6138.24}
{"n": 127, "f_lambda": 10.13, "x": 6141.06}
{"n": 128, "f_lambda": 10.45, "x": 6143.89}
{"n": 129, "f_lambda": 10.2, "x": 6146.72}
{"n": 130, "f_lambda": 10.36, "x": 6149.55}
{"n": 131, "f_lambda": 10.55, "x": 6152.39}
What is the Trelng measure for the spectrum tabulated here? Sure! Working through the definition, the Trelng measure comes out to -5.0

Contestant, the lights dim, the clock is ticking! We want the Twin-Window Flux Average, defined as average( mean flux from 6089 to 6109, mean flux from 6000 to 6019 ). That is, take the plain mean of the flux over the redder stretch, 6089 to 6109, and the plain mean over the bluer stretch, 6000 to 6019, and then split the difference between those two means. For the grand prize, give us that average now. 9.5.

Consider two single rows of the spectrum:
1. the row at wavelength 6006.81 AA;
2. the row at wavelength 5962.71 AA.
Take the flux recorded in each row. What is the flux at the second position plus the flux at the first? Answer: 18.5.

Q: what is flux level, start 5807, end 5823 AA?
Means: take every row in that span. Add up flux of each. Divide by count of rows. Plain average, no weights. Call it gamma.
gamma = 9.9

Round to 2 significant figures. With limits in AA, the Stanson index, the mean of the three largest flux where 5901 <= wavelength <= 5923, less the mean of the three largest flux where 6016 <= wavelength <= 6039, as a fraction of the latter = -0.20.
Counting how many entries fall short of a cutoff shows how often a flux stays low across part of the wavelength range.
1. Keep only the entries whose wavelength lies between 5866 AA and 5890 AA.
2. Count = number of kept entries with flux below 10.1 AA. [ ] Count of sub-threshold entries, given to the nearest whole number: 9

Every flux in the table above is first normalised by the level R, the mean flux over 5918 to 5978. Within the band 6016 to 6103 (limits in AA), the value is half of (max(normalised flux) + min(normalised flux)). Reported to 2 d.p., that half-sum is 1.11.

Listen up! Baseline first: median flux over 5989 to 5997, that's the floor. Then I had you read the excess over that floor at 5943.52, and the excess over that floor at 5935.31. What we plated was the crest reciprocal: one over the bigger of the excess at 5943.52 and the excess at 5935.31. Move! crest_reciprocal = -8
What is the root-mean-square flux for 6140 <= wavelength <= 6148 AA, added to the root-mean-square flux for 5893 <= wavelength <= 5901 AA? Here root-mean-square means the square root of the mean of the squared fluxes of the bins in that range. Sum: 15.1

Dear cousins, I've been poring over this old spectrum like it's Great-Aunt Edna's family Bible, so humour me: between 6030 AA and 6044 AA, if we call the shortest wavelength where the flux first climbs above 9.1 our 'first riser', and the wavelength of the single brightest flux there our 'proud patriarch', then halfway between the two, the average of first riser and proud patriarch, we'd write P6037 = 6033.1 AA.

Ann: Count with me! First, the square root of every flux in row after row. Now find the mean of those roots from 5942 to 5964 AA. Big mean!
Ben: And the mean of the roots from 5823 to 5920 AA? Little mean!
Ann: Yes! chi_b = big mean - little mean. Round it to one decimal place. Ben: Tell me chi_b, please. 0.2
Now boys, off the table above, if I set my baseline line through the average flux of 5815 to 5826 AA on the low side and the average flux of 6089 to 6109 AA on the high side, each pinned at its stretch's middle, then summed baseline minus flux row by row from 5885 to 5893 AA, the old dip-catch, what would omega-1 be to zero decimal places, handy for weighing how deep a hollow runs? 17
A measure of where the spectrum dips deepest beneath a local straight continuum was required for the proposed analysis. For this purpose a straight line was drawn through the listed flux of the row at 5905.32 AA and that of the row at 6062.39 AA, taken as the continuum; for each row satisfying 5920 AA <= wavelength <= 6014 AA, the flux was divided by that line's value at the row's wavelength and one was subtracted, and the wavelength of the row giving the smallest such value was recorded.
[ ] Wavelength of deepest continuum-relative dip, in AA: 5984.72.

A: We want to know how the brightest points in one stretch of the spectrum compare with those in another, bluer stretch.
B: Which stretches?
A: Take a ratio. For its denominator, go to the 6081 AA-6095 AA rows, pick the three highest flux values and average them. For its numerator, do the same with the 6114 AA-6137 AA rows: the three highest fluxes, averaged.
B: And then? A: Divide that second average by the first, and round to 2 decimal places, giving 1.07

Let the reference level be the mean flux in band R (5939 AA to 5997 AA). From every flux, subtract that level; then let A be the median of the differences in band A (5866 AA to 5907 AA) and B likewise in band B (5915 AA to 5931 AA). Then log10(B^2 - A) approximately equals 0.45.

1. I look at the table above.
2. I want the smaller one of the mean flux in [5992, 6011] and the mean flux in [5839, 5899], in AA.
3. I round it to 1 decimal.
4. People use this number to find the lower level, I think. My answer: 7.8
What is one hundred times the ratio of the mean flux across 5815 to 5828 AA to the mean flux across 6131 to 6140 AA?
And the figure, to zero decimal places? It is 109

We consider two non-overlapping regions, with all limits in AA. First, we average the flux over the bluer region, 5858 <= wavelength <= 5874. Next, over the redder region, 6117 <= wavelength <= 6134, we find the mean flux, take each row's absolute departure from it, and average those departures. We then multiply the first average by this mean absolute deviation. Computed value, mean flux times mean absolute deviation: 10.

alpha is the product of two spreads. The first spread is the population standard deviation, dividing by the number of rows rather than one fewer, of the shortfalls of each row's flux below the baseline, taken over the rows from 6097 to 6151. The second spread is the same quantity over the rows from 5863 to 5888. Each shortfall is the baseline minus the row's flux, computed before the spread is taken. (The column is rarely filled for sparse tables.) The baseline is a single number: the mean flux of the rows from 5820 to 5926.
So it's 0.97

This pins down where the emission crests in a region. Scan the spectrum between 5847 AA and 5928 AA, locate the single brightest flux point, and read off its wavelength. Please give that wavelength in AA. 5848.49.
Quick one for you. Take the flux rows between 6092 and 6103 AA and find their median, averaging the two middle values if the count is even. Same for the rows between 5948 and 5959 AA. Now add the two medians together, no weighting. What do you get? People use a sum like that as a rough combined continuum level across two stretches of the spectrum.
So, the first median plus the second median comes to 19.0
